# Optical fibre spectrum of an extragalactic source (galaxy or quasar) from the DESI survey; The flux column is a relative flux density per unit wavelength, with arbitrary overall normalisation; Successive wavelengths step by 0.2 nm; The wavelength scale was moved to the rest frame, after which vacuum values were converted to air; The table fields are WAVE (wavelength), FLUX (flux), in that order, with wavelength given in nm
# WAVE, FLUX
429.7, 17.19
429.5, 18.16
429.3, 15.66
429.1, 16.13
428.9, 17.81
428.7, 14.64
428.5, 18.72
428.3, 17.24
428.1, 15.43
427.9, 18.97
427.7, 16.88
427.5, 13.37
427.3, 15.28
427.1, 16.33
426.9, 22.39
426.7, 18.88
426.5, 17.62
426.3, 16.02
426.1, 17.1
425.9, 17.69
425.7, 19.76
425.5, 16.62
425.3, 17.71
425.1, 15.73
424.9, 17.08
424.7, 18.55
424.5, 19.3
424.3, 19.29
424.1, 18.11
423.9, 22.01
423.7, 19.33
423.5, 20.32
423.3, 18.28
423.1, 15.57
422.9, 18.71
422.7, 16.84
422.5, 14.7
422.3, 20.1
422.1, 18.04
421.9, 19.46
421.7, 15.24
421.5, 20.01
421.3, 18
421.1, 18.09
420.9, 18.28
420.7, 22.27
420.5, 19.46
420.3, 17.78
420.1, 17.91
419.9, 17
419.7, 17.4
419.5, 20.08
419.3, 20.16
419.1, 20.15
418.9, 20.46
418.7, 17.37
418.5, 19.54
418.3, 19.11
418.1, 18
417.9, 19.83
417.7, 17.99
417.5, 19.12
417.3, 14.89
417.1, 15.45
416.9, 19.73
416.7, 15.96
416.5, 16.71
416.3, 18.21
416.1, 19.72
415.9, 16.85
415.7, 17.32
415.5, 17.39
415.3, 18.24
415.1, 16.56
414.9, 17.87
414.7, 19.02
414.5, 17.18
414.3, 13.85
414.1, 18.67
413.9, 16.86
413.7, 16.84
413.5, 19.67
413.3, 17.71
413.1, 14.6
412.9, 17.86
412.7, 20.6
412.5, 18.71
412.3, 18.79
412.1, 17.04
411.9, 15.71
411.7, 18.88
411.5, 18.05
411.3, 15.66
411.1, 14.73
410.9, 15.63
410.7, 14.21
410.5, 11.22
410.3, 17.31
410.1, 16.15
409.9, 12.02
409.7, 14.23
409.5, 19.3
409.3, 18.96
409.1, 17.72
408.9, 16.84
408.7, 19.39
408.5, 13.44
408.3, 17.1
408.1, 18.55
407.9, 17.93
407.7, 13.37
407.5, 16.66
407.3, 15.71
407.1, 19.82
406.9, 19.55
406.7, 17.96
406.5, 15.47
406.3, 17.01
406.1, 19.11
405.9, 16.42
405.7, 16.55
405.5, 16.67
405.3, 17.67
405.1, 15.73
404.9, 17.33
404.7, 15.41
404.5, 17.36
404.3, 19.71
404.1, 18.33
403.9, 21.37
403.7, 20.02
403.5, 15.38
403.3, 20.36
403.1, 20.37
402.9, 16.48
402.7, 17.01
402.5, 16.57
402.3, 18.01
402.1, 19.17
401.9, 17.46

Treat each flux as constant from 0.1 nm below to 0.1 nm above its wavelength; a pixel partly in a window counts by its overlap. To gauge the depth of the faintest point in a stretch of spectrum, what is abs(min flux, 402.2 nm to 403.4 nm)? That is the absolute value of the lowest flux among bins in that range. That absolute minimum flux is 16.5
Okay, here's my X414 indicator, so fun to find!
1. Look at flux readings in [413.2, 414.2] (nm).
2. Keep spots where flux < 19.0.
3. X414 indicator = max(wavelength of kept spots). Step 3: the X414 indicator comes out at 414.1 nm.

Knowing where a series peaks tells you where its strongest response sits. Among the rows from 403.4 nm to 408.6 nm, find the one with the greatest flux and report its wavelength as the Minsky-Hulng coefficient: 403.9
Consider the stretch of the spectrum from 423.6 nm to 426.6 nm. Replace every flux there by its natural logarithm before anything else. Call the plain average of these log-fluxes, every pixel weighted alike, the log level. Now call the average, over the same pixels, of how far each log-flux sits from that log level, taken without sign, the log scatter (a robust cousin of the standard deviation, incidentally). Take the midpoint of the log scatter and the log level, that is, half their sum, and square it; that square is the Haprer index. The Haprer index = 2.19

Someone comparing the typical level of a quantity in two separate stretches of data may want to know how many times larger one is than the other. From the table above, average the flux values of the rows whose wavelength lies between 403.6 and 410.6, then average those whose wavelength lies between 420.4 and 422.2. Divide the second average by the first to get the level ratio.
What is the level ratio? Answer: 1.10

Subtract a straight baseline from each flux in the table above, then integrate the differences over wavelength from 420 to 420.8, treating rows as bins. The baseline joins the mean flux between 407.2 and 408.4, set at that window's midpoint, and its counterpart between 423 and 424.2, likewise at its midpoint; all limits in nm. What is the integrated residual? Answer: 0.7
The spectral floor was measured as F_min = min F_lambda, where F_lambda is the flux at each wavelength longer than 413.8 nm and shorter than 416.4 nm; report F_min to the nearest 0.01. 13.85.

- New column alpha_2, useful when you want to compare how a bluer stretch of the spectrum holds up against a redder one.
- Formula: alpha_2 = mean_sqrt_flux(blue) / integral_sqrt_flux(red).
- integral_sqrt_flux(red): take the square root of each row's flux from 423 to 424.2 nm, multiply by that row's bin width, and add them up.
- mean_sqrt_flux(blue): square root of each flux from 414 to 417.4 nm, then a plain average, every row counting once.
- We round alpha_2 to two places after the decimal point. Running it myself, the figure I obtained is 0.80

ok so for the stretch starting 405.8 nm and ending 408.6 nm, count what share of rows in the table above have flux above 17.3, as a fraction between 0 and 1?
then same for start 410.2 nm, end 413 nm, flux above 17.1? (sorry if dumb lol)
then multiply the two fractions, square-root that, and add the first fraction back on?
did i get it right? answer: 0.89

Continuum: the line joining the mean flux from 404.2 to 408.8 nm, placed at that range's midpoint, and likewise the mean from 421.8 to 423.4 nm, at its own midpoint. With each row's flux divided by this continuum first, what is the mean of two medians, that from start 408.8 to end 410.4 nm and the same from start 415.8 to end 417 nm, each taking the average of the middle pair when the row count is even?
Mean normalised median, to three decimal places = 0.997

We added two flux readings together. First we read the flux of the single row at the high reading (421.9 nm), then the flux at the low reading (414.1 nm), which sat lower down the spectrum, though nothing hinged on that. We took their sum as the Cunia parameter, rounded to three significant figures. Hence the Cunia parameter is 38.1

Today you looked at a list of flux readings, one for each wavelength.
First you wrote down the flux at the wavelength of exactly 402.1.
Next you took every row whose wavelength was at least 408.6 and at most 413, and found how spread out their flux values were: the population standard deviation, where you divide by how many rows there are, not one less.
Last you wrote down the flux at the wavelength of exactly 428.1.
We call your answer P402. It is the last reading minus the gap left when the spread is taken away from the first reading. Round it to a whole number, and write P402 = -1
